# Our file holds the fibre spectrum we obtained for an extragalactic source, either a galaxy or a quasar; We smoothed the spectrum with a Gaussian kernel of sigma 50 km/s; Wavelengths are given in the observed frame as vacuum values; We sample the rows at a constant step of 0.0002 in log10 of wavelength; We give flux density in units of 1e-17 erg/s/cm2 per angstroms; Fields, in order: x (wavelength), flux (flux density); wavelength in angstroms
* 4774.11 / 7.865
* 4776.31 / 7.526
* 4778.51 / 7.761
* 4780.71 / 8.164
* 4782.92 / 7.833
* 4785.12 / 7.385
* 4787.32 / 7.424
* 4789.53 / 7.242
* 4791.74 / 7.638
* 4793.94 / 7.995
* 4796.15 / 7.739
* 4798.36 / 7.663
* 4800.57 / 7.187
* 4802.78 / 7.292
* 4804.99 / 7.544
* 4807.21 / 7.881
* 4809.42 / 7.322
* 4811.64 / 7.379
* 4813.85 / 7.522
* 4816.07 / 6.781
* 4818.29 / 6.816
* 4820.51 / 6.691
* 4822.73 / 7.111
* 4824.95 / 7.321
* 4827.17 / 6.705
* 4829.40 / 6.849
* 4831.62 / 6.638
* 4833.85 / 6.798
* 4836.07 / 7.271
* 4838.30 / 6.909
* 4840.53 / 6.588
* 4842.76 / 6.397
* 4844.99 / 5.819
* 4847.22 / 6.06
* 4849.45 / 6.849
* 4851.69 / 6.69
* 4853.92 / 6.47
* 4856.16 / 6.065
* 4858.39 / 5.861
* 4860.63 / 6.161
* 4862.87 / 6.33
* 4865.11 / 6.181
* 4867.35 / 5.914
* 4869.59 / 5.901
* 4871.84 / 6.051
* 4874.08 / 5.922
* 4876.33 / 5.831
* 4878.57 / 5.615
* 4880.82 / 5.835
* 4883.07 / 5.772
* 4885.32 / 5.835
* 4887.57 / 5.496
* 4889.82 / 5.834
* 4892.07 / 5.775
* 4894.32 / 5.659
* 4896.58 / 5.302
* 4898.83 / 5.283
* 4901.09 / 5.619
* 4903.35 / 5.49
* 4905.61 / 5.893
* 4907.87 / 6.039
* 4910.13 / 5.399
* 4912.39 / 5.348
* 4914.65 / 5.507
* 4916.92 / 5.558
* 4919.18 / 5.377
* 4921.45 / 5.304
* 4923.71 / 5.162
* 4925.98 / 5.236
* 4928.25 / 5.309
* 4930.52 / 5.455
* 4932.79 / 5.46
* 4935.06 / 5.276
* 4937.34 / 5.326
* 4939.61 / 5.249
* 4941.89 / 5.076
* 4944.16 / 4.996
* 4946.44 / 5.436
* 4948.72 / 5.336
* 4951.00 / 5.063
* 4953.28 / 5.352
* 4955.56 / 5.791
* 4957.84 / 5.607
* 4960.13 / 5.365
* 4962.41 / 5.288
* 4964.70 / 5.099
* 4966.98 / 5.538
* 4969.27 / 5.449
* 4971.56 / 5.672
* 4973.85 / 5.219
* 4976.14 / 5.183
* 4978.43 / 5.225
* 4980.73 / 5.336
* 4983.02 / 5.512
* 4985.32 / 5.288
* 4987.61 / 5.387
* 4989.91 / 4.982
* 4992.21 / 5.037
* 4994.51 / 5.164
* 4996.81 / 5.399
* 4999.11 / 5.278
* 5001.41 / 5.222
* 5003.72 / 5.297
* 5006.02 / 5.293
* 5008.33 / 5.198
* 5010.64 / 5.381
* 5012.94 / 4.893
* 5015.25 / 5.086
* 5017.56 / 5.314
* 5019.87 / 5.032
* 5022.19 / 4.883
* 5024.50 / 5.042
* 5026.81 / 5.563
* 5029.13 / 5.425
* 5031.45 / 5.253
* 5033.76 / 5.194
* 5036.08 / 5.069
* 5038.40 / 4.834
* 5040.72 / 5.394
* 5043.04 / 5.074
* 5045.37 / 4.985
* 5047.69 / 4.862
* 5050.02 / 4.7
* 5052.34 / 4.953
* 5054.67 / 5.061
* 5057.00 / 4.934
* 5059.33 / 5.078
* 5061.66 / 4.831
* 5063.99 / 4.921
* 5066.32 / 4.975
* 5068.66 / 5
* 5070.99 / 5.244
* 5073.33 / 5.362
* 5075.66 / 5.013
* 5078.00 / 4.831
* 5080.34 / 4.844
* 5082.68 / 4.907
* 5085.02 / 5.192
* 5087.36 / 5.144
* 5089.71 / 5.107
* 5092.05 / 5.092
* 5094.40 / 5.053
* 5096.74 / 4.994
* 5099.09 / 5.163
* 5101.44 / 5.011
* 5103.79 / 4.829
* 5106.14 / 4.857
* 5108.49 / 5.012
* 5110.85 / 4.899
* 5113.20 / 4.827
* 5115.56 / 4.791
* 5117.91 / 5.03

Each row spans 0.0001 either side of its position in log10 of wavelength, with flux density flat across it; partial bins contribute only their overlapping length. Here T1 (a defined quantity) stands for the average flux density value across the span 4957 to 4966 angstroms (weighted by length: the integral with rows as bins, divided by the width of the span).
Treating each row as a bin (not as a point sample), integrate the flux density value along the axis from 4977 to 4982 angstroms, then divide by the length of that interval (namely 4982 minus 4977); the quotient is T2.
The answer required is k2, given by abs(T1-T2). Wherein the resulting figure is 0.1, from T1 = 5.33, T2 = 5.3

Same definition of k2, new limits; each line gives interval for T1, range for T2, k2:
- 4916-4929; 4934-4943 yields 0.1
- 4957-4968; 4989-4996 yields 0.3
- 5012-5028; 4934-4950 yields 0.1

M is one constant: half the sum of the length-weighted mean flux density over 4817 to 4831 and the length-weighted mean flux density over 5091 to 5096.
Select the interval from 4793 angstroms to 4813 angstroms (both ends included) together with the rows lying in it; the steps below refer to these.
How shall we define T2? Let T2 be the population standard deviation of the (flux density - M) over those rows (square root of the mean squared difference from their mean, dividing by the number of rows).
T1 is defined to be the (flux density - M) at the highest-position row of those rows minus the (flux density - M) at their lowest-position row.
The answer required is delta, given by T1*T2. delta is -0.16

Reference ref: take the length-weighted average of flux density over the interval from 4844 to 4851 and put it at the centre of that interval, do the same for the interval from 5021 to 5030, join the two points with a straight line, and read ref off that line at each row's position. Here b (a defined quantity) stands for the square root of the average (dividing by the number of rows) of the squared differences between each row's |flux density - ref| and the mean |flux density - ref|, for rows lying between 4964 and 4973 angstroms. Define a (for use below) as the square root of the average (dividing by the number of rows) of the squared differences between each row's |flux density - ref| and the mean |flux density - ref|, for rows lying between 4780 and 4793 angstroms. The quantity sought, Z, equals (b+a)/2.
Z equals 0.23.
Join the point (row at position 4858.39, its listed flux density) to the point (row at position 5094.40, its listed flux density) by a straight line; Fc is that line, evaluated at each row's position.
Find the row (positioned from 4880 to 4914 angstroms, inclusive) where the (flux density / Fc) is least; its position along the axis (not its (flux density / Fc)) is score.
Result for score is 4898.83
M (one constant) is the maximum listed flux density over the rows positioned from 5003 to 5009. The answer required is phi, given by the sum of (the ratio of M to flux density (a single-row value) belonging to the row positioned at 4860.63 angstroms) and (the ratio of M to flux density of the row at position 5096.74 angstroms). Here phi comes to 1.92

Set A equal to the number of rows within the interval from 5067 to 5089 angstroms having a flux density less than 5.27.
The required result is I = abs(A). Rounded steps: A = 8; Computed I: 8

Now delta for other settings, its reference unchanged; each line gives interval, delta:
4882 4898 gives -0.09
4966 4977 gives -0.07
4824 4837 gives -0.01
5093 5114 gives -0.02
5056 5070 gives 0.01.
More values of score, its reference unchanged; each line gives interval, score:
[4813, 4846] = 4844.99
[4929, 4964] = 4944.16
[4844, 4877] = 4844.99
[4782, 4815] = 4800.57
